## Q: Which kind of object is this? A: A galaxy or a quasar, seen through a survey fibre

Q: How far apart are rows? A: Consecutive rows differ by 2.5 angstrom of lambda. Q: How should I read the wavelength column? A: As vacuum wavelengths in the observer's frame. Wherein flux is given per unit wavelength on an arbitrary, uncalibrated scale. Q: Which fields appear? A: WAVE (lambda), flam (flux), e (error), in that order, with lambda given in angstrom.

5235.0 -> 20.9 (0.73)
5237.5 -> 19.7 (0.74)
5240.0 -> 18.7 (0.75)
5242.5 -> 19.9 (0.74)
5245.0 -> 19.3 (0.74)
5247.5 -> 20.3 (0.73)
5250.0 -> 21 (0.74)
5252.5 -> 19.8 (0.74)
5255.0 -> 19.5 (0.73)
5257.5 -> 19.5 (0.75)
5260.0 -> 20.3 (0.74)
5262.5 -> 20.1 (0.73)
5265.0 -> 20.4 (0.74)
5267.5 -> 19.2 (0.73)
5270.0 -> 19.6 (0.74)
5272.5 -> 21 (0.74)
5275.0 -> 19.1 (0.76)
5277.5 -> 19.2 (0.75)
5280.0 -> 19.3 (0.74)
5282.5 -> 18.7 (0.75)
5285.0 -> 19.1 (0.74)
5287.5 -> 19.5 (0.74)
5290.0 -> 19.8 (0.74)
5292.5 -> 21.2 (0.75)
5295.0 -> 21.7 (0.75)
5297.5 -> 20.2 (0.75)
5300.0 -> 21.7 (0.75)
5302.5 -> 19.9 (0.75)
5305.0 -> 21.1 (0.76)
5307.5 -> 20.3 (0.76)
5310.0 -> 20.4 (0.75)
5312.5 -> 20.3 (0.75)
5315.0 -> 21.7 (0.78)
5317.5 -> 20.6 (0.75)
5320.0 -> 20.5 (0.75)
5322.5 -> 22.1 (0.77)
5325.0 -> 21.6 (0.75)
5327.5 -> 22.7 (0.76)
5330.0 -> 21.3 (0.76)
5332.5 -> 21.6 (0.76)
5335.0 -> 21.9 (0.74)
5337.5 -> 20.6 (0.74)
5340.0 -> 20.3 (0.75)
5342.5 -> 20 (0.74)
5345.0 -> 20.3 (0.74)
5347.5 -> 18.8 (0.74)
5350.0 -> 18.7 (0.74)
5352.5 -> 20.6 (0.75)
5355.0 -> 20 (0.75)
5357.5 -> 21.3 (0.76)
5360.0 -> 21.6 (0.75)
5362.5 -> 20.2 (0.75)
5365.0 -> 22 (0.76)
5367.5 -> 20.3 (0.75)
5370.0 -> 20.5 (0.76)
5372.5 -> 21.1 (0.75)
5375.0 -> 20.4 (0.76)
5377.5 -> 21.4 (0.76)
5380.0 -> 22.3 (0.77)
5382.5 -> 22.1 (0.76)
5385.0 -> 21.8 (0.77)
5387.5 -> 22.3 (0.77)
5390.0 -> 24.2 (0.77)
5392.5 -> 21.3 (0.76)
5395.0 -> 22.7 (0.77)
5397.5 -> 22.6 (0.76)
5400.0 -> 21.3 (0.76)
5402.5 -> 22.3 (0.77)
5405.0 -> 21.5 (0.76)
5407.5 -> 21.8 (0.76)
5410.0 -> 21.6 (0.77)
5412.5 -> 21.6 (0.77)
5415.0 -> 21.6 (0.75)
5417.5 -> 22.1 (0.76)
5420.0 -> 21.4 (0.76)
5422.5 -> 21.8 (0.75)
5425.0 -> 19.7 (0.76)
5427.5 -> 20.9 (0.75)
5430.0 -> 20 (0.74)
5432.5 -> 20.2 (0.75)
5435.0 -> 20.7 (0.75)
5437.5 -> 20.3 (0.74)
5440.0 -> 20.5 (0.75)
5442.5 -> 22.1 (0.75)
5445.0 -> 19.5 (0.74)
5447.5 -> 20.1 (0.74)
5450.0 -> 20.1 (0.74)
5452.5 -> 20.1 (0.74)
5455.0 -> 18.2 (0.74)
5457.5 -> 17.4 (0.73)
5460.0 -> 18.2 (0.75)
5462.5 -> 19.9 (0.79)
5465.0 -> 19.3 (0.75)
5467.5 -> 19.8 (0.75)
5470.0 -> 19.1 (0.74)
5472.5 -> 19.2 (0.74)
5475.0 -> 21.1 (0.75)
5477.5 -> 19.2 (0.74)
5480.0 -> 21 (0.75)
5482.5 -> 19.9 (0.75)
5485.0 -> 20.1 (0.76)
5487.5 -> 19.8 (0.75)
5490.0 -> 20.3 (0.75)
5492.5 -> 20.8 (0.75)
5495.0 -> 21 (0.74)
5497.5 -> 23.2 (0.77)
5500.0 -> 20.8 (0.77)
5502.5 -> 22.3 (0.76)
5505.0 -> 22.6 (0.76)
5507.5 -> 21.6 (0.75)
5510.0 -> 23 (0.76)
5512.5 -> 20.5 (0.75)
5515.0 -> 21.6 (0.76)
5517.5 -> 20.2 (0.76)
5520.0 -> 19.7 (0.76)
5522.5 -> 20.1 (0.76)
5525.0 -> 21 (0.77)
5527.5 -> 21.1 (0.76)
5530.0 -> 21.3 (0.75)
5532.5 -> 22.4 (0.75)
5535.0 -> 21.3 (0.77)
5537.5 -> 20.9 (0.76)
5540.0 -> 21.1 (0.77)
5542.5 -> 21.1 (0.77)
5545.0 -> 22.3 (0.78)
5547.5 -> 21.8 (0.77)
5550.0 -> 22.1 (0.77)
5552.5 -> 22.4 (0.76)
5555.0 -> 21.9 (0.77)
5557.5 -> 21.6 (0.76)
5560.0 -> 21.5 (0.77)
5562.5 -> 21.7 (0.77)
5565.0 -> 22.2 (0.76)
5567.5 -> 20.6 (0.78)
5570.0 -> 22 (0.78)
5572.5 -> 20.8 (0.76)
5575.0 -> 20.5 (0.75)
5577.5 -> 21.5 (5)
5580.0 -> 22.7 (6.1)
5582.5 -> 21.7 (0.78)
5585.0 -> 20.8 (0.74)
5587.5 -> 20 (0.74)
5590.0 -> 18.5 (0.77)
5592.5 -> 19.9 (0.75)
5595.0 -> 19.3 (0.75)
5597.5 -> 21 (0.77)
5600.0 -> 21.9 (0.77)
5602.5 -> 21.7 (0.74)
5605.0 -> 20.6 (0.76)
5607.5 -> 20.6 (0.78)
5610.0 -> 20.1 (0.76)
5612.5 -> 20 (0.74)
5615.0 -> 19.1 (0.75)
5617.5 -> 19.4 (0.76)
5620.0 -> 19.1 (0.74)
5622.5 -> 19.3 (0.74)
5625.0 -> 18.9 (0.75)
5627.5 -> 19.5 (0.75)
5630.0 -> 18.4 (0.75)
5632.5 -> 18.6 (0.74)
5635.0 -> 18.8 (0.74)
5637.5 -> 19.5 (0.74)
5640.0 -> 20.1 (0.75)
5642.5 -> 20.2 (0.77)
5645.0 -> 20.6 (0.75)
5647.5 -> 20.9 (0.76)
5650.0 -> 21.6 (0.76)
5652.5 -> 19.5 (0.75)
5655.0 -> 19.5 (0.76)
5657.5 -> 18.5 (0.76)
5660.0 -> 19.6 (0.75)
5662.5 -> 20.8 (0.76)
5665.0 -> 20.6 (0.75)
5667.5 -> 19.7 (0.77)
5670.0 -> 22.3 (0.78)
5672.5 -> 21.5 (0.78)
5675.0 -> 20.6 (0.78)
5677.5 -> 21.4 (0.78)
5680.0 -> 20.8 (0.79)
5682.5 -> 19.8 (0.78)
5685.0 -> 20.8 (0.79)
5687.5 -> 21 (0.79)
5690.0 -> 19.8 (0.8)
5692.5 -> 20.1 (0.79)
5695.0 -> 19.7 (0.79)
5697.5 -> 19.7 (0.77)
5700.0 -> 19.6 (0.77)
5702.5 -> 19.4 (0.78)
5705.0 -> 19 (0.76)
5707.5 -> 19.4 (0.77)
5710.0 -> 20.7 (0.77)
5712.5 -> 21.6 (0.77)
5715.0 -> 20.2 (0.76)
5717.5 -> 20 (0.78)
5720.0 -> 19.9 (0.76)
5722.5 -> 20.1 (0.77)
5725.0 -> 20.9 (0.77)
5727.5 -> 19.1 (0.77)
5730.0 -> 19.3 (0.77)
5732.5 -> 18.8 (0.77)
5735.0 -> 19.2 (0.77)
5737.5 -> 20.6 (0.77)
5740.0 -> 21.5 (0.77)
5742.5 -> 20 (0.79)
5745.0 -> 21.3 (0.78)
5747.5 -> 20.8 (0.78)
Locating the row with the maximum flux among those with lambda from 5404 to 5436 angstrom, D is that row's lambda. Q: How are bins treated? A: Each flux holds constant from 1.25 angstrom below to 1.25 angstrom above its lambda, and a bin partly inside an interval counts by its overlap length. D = 5417.5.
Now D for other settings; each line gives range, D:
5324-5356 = 5327.5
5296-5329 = 5327.5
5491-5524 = 5497.5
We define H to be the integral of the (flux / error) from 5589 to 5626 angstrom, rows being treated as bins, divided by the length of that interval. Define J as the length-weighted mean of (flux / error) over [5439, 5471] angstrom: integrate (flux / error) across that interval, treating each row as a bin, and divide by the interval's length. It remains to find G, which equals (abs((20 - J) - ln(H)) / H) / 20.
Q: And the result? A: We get 0.0179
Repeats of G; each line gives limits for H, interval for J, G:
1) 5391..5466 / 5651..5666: 0.0173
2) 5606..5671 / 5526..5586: 0.0178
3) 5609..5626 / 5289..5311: 0.0209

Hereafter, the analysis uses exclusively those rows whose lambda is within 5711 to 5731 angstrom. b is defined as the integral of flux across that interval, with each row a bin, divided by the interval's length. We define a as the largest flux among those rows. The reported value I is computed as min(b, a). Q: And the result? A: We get 20.2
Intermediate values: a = 21.6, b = 20.2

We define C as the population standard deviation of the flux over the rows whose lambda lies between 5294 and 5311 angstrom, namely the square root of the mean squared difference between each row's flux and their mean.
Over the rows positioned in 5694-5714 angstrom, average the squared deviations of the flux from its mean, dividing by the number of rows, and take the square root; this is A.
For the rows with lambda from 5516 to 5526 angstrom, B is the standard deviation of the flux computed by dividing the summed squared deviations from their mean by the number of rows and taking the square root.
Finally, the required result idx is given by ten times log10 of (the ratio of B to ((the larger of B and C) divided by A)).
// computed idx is -2.6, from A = 0.791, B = 0.47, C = 0.68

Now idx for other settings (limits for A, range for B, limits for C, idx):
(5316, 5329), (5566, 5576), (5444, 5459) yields -3.2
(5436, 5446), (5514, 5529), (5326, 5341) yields -1.1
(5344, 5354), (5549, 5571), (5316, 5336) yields -2.1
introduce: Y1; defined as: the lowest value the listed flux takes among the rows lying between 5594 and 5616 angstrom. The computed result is 19.1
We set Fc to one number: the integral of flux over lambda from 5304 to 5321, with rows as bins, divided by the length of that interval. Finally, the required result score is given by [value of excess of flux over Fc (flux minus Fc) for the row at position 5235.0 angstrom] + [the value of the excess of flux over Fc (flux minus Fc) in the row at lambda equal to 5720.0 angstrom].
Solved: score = -0.6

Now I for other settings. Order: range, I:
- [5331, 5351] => 20.3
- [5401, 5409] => 21.8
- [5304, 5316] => 20.7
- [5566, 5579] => 21.1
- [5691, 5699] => 19.8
